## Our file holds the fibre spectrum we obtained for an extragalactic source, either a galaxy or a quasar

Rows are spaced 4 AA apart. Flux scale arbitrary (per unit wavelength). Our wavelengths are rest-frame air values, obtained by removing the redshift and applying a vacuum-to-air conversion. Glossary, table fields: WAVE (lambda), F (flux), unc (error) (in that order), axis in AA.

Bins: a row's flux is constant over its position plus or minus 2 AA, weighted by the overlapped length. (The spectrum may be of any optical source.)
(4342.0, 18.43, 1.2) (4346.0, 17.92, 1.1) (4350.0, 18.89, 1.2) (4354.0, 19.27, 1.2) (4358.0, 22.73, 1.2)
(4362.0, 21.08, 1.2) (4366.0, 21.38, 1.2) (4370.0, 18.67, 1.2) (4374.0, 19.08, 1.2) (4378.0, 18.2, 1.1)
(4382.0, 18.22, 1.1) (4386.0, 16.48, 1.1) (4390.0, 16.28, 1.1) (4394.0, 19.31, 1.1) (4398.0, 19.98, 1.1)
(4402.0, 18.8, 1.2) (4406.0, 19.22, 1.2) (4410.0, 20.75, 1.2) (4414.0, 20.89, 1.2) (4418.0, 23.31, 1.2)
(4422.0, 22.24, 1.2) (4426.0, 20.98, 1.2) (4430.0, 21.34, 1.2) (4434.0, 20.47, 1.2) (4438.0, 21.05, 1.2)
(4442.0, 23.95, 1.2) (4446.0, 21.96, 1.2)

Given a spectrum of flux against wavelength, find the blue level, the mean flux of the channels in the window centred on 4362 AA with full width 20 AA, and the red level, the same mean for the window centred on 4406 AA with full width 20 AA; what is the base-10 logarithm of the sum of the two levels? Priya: 1.61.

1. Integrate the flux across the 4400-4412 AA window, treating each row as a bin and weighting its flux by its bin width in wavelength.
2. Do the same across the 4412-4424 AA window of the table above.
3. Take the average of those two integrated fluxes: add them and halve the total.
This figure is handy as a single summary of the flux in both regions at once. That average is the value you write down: 250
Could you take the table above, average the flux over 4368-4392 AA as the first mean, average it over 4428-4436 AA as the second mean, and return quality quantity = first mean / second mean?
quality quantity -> 0.85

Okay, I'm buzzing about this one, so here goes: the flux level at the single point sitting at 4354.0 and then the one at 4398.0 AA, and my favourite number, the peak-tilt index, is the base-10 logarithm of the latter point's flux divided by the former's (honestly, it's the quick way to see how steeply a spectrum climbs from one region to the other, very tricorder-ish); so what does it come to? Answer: 0.016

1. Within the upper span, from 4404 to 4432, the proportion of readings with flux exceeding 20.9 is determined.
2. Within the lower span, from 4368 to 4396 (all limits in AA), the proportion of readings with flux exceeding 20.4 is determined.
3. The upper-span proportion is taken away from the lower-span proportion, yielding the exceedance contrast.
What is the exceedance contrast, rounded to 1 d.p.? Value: -0.6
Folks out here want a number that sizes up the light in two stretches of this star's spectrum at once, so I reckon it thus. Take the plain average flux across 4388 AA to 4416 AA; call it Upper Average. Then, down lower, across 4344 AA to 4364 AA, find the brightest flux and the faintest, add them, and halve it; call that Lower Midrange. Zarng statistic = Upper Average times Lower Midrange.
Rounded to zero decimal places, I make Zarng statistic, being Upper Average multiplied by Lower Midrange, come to 393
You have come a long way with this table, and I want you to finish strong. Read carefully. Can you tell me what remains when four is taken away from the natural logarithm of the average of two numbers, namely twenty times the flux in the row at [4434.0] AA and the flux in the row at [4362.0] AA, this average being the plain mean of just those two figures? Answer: 1.37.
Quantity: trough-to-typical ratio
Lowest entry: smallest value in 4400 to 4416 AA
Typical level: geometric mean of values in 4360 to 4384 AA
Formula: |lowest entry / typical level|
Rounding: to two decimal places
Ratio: 0.97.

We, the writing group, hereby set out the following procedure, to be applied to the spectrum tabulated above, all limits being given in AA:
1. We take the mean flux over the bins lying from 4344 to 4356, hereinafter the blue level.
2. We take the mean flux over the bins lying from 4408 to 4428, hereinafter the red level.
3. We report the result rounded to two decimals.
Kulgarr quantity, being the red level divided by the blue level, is 1.16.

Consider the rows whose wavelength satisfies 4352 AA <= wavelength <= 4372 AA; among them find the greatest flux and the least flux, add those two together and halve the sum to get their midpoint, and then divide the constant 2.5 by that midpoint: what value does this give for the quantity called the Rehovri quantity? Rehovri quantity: 0.121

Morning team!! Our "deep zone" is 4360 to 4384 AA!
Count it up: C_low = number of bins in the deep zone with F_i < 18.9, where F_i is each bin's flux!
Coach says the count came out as 3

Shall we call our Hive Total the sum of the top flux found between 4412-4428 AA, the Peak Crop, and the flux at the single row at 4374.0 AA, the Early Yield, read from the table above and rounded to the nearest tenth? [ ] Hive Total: 42.4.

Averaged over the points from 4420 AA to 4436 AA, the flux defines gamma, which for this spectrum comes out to 21.3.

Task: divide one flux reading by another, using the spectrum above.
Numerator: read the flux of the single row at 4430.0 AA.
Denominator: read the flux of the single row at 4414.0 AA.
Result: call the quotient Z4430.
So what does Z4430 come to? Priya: 1.02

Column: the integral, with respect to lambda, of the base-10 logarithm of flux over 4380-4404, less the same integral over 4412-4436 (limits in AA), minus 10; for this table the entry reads -11.8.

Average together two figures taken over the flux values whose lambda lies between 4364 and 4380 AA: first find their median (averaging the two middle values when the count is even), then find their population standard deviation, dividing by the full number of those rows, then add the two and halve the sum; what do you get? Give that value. 10.0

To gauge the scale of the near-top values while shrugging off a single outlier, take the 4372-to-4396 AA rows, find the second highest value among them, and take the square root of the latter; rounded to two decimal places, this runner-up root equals 4.37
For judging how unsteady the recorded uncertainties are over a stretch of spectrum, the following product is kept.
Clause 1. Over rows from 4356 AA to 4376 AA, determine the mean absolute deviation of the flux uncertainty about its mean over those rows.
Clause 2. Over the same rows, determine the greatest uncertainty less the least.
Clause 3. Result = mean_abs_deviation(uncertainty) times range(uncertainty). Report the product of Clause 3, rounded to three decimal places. 0.000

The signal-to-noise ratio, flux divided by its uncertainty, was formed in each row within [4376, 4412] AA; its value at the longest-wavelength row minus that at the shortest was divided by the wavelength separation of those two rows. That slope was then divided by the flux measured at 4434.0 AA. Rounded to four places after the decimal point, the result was 0.0011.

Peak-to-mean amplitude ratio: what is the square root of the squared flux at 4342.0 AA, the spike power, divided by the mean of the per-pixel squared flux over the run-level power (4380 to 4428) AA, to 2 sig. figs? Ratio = 0.93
